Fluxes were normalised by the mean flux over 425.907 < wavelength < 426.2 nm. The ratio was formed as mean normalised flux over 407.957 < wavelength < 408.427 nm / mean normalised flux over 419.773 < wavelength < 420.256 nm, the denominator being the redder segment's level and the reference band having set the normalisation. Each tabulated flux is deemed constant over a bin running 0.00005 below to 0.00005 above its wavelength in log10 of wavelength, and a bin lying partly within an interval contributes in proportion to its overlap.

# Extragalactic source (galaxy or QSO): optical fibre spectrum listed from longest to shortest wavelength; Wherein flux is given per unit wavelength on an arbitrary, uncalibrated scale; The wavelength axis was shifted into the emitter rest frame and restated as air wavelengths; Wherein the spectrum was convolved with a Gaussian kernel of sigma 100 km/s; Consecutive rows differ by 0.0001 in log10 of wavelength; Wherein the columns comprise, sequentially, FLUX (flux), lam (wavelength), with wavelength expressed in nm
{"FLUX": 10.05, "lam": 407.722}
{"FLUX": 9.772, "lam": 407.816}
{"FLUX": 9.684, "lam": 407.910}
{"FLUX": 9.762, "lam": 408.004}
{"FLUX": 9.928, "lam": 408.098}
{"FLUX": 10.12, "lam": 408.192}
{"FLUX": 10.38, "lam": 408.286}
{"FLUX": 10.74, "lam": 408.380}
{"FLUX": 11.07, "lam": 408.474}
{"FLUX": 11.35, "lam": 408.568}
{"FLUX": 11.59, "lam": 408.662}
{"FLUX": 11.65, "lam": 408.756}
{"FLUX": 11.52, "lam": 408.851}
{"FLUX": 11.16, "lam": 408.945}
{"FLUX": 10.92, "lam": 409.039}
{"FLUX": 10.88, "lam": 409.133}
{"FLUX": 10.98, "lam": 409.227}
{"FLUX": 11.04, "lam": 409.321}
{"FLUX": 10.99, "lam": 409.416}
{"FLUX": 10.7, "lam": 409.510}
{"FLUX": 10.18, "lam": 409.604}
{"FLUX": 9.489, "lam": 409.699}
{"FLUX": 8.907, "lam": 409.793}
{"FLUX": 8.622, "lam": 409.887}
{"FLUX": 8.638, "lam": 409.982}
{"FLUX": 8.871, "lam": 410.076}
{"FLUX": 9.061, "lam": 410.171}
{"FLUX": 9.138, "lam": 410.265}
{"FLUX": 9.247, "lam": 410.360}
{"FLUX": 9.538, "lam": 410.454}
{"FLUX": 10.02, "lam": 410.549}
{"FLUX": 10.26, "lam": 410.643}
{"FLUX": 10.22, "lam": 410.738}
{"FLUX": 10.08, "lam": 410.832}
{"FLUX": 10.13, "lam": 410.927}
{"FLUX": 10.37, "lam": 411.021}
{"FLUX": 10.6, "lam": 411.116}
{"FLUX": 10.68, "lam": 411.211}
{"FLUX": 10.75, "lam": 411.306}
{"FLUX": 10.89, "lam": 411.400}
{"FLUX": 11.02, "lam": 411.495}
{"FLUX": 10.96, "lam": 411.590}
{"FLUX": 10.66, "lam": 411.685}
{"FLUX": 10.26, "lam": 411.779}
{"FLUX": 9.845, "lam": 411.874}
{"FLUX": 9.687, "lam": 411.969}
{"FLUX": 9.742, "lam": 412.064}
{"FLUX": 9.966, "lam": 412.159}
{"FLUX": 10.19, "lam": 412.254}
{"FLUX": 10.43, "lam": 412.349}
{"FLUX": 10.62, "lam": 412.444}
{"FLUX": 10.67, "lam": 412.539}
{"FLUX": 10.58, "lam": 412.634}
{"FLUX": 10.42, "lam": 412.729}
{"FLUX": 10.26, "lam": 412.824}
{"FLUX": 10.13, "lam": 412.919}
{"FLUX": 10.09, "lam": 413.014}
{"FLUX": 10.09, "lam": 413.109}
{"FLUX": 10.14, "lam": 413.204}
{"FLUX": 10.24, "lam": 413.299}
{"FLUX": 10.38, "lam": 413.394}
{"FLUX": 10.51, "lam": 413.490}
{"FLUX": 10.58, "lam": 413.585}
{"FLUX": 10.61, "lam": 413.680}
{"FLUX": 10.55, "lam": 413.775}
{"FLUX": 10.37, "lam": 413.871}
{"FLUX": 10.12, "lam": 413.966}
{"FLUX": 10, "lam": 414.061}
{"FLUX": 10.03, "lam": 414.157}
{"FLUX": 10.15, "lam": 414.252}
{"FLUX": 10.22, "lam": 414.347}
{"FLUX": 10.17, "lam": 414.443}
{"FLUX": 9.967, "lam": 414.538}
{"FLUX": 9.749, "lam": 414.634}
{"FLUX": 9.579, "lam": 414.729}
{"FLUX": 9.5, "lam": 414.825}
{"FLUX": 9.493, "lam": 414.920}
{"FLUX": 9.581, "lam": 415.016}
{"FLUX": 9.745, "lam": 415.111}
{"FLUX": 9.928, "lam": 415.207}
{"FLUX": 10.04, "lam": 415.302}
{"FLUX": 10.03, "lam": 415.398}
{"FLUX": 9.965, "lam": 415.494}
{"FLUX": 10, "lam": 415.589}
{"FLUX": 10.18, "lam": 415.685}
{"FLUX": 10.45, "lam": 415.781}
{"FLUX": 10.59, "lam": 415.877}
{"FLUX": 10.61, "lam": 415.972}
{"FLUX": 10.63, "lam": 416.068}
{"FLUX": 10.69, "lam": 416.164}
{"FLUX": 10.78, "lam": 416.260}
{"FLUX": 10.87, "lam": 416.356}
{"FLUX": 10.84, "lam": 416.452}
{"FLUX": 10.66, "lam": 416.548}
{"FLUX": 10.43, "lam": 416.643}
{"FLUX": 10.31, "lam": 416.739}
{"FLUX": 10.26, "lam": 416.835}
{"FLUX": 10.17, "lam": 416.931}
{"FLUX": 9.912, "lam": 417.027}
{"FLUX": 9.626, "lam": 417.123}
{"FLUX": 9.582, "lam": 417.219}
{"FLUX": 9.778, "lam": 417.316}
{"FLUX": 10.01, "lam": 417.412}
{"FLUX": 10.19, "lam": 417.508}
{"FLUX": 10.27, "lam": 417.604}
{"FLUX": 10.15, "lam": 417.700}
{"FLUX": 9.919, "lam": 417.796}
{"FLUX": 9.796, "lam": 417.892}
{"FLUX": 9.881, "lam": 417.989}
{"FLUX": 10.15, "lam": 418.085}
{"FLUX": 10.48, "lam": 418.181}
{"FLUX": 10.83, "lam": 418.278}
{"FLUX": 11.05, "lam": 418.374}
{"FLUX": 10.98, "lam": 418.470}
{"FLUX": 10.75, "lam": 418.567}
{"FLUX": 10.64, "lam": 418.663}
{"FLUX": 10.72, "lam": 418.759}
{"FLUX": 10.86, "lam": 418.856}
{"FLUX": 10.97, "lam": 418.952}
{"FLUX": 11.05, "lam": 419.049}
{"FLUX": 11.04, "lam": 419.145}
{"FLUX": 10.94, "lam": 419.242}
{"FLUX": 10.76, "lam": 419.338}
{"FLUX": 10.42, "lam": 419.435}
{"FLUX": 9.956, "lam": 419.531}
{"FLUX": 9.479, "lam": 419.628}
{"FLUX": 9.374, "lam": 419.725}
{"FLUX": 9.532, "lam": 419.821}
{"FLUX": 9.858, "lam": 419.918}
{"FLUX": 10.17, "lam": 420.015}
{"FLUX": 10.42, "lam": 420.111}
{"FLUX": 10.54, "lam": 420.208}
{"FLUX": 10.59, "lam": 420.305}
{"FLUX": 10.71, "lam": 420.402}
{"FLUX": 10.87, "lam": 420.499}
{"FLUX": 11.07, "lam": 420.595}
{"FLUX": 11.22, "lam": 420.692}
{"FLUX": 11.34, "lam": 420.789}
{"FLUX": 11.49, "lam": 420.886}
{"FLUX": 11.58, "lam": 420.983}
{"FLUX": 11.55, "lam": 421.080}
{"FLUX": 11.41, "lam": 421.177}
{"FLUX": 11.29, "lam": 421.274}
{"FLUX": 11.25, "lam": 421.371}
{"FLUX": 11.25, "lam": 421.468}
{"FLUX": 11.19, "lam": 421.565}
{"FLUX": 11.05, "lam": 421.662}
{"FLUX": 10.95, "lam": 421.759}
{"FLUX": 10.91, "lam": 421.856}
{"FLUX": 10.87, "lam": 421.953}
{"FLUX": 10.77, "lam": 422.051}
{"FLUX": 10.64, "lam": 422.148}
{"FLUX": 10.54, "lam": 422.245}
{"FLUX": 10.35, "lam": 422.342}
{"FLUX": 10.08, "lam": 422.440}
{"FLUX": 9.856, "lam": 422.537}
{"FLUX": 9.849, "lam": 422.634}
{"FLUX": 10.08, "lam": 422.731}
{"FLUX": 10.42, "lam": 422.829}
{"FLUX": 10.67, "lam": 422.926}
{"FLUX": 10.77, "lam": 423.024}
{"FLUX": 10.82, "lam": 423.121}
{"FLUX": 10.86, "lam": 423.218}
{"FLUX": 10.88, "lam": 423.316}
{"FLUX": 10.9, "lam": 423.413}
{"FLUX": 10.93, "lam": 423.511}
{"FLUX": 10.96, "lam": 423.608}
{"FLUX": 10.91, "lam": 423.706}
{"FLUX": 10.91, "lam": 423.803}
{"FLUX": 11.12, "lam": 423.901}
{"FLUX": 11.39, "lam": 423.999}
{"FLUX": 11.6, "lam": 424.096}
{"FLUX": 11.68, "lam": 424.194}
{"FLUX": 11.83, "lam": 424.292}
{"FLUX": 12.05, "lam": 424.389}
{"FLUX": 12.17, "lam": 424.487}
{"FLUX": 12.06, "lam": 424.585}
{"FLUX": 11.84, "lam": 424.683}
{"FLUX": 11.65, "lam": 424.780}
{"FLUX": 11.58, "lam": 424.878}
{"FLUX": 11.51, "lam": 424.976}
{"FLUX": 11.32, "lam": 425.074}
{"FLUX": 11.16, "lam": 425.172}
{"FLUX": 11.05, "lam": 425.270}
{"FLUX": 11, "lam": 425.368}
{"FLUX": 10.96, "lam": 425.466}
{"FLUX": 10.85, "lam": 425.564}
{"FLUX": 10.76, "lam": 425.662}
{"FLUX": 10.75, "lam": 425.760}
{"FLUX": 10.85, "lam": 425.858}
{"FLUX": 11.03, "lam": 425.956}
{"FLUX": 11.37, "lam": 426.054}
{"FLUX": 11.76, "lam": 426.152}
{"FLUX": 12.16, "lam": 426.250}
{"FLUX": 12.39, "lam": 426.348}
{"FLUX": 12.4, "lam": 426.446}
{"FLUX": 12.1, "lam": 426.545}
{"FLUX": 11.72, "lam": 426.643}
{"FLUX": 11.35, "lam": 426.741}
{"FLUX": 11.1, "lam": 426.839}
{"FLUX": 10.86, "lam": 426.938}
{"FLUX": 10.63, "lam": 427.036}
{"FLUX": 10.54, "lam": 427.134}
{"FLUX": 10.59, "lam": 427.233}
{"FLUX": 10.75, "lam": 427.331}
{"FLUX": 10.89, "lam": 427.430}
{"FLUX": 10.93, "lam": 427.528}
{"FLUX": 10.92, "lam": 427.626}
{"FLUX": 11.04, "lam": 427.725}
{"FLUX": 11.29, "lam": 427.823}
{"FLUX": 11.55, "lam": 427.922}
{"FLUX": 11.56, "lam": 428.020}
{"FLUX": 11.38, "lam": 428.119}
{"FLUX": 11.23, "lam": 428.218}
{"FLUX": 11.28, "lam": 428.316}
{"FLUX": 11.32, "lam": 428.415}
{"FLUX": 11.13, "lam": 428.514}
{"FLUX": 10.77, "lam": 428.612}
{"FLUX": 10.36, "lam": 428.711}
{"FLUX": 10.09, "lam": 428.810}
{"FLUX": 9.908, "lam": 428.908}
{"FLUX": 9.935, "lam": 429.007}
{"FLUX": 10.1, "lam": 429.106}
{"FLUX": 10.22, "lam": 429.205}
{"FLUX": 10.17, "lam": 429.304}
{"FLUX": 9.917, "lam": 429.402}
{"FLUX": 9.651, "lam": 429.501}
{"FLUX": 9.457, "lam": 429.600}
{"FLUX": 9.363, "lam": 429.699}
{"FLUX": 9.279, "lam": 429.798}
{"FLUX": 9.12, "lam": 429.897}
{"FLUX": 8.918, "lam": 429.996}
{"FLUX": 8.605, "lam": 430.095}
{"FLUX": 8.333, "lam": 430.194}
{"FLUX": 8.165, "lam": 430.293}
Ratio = 1.01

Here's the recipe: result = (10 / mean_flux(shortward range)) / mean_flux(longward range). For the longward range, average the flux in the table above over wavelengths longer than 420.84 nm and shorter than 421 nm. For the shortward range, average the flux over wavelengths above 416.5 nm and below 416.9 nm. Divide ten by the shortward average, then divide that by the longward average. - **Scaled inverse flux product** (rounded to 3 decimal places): 0.083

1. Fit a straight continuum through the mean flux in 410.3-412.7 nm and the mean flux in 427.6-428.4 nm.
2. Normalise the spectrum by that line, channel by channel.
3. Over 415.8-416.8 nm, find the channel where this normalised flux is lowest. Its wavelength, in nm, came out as 416.739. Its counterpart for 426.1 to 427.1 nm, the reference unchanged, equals 427.036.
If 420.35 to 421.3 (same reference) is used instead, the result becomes 420.402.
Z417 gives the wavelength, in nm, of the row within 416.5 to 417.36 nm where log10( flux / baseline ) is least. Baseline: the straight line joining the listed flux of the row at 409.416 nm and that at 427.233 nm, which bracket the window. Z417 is 417.219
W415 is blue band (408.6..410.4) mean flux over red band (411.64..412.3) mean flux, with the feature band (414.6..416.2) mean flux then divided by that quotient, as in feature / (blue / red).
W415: 9.9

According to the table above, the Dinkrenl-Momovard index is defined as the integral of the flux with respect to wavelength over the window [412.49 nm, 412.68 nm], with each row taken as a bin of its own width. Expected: 2.02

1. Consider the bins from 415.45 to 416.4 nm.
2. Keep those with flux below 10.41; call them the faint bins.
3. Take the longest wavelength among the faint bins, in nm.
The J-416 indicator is 415.685 nm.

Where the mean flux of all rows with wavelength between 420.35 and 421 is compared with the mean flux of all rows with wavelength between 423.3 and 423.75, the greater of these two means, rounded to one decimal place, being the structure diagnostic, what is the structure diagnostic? 11.2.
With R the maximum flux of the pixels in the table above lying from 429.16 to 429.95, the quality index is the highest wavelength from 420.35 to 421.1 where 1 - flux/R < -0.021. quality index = 421.080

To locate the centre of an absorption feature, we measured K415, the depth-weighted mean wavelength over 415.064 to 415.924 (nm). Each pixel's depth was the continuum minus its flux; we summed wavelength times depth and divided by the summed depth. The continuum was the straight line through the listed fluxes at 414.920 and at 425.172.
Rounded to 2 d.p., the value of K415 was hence 415.58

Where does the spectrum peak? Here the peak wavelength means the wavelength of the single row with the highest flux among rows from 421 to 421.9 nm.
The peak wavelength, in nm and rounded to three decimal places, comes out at 421.080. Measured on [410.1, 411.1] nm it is 411.021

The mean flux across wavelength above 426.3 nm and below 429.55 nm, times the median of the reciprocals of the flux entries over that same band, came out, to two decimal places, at 1.00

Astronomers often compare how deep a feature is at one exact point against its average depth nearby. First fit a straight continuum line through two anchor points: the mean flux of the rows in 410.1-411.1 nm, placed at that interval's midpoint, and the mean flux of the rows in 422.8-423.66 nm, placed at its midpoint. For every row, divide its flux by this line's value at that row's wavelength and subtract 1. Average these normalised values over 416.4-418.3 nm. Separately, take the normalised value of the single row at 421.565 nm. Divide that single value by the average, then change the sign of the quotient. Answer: 3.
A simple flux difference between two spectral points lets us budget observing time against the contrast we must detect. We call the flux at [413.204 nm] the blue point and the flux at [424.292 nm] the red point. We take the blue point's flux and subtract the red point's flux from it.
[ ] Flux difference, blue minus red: -1.7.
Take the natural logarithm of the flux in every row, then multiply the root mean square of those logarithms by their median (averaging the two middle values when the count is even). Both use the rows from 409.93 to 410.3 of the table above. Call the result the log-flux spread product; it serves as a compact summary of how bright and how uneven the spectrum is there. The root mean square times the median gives 4.80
